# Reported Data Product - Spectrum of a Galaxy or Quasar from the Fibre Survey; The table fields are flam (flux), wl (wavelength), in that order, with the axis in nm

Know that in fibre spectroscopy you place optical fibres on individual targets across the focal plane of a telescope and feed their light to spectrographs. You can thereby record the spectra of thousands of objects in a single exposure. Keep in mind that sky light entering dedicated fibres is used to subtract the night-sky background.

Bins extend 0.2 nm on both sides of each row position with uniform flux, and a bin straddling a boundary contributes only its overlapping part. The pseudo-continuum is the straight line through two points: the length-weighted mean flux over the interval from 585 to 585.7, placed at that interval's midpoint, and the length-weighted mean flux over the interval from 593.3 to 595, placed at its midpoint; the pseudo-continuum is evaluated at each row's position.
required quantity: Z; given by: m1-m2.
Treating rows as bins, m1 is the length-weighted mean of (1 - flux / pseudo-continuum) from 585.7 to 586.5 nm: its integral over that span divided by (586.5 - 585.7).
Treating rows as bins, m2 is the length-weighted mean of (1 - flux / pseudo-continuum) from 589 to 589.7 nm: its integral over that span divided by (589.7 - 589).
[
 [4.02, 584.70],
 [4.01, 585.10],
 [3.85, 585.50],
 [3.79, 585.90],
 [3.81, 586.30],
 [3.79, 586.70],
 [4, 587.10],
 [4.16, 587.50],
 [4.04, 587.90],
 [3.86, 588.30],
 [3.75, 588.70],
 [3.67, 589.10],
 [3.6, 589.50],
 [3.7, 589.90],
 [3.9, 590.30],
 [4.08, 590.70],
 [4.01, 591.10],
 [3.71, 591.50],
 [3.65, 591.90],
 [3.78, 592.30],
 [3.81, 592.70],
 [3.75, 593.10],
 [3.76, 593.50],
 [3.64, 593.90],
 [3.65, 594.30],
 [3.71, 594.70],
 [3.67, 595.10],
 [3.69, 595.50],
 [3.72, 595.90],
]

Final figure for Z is -0.023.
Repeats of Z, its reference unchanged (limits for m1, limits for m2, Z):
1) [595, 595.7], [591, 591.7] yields 0.014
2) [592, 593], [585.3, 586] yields -0.034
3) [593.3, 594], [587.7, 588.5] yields 0.025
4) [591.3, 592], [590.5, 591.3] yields 0.090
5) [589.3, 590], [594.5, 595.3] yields 0.048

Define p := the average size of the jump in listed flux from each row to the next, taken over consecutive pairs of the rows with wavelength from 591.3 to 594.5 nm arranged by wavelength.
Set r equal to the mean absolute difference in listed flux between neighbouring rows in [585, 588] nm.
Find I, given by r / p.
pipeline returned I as 1.8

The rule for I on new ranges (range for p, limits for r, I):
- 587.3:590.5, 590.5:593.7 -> 0.8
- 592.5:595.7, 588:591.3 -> 2.5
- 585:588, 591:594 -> 0.9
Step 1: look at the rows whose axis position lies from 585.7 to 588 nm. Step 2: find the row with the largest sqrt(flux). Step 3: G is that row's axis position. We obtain 587.50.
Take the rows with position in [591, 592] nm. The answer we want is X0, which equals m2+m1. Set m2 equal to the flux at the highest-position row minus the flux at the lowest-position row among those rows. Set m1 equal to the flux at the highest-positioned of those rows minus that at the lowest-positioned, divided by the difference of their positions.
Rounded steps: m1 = -0.45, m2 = -0.36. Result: -0.81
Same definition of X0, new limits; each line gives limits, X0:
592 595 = -0.10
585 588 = 0.04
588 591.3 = 0.20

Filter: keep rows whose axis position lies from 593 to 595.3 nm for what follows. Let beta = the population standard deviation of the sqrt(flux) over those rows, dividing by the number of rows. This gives 0.012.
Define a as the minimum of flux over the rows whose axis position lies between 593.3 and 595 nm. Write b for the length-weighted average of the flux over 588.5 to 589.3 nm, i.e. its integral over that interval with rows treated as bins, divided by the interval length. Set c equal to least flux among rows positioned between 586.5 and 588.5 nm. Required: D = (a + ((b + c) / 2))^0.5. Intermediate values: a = 3.64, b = 3.71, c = 3.79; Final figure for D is 2.718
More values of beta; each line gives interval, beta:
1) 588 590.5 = 0.027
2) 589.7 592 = 0.042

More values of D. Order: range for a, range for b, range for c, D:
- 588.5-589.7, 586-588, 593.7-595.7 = 2.719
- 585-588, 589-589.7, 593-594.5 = 2.725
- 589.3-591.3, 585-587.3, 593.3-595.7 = 2.712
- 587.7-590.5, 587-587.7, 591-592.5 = 2.733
